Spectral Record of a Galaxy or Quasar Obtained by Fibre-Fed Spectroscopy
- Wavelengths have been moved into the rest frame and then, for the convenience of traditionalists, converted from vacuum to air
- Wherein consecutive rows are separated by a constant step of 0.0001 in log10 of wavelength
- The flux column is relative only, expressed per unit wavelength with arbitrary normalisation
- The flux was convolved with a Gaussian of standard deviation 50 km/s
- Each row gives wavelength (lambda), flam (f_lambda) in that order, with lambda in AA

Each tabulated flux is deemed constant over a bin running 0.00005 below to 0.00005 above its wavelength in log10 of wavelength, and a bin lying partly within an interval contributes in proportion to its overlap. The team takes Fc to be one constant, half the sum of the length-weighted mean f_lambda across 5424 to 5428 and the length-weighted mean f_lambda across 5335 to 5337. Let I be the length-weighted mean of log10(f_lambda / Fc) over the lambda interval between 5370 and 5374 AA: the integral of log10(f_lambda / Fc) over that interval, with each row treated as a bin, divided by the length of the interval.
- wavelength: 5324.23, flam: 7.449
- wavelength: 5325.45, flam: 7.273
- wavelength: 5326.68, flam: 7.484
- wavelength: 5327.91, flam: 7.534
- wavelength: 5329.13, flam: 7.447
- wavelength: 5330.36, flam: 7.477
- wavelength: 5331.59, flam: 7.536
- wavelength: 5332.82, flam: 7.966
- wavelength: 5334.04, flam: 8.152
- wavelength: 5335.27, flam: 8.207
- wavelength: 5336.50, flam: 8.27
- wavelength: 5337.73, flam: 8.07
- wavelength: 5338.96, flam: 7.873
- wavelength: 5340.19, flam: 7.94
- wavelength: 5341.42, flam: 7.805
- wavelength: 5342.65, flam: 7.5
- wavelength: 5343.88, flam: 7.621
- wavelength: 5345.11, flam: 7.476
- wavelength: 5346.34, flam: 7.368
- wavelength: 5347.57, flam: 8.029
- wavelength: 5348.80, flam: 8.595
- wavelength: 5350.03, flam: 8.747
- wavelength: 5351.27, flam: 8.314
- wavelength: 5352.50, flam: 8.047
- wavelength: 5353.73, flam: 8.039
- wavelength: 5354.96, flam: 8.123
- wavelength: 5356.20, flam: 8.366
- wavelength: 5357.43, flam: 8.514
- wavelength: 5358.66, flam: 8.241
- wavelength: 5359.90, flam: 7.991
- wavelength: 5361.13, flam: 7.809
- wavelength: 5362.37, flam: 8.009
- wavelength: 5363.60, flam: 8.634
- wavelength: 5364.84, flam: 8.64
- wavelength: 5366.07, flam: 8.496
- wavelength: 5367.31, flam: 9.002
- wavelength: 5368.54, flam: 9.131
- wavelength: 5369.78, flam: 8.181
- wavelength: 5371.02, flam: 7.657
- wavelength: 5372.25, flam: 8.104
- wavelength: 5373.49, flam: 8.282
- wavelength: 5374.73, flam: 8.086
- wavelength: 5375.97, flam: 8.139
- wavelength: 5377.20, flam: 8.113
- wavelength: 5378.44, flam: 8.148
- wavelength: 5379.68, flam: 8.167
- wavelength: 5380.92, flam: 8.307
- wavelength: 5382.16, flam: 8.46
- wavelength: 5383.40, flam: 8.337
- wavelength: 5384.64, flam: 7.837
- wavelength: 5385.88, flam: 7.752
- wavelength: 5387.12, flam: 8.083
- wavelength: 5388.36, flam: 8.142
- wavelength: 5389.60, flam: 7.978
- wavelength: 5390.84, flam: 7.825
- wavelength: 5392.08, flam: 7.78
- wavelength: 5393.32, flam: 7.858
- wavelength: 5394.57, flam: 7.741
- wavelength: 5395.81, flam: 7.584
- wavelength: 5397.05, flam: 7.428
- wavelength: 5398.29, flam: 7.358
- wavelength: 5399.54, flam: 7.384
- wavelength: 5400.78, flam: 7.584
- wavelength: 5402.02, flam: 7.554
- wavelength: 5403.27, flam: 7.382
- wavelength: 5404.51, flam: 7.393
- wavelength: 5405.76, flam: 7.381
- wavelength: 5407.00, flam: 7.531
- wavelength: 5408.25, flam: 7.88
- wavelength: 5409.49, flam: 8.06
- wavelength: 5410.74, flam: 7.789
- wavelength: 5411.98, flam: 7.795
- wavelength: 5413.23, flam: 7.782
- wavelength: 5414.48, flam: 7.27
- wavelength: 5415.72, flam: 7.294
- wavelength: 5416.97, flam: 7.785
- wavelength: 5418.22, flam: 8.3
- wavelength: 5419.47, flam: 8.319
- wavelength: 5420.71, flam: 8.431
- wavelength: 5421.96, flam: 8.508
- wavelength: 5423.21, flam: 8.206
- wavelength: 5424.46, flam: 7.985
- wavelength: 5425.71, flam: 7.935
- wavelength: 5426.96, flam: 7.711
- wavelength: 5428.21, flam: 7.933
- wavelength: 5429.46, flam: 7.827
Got -0.002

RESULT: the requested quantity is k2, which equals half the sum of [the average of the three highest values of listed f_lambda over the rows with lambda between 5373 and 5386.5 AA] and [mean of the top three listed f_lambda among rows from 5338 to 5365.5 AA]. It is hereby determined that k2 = 8.52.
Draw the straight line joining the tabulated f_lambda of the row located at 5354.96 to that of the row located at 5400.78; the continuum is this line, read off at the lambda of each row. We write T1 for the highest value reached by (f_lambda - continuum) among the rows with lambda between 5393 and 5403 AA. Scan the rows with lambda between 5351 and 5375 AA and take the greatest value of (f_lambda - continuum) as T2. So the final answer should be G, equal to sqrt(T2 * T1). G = 0.47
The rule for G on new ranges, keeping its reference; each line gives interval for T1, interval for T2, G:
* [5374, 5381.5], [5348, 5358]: 0.53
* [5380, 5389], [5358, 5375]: 0.88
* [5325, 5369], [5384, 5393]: 0.69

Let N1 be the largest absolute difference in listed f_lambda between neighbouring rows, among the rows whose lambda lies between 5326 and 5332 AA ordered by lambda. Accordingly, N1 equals 0.1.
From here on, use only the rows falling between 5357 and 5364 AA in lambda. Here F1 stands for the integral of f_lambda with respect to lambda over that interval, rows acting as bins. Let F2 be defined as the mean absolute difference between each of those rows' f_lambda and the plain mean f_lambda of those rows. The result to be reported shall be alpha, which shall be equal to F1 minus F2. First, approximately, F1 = 57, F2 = 0.263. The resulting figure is 57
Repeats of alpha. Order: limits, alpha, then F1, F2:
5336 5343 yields 55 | 55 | 0.184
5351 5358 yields 57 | 58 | 0.164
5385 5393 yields 63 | 63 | 0.141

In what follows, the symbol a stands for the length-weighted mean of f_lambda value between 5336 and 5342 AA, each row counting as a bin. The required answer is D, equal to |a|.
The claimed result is 8.0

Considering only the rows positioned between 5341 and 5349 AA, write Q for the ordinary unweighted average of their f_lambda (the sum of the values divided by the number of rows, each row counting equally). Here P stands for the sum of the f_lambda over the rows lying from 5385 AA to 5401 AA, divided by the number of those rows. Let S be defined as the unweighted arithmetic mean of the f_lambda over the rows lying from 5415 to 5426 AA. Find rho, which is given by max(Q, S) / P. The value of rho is 1.05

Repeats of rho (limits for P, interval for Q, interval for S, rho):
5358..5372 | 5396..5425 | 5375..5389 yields 0.97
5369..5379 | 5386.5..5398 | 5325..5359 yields 0.98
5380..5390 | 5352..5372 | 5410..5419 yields 1.02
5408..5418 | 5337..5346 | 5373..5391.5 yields 1.05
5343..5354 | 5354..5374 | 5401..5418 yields 1.04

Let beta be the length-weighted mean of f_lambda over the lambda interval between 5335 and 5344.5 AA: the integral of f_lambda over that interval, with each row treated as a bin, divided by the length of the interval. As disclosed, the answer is 7.9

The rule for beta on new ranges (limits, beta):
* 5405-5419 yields 7.7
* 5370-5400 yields 7.9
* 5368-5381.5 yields 8.2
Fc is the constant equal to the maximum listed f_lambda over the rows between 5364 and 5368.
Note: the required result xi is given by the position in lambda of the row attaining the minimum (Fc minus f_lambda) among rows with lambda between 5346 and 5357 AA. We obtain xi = 5350.03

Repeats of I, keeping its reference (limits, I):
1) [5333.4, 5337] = 0.008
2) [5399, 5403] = -0.031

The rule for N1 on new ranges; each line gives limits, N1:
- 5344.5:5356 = 0.7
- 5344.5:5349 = 0.7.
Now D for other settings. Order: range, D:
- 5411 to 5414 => 7.8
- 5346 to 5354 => 8.2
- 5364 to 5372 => 8.5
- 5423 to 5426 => 8.0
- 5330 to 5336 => 7.9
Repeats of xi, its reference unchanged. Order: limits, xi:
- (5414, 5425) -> 5421.96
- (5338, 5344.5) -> 5340.19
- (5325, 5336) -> 5335.27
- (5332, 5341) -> 5336.50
